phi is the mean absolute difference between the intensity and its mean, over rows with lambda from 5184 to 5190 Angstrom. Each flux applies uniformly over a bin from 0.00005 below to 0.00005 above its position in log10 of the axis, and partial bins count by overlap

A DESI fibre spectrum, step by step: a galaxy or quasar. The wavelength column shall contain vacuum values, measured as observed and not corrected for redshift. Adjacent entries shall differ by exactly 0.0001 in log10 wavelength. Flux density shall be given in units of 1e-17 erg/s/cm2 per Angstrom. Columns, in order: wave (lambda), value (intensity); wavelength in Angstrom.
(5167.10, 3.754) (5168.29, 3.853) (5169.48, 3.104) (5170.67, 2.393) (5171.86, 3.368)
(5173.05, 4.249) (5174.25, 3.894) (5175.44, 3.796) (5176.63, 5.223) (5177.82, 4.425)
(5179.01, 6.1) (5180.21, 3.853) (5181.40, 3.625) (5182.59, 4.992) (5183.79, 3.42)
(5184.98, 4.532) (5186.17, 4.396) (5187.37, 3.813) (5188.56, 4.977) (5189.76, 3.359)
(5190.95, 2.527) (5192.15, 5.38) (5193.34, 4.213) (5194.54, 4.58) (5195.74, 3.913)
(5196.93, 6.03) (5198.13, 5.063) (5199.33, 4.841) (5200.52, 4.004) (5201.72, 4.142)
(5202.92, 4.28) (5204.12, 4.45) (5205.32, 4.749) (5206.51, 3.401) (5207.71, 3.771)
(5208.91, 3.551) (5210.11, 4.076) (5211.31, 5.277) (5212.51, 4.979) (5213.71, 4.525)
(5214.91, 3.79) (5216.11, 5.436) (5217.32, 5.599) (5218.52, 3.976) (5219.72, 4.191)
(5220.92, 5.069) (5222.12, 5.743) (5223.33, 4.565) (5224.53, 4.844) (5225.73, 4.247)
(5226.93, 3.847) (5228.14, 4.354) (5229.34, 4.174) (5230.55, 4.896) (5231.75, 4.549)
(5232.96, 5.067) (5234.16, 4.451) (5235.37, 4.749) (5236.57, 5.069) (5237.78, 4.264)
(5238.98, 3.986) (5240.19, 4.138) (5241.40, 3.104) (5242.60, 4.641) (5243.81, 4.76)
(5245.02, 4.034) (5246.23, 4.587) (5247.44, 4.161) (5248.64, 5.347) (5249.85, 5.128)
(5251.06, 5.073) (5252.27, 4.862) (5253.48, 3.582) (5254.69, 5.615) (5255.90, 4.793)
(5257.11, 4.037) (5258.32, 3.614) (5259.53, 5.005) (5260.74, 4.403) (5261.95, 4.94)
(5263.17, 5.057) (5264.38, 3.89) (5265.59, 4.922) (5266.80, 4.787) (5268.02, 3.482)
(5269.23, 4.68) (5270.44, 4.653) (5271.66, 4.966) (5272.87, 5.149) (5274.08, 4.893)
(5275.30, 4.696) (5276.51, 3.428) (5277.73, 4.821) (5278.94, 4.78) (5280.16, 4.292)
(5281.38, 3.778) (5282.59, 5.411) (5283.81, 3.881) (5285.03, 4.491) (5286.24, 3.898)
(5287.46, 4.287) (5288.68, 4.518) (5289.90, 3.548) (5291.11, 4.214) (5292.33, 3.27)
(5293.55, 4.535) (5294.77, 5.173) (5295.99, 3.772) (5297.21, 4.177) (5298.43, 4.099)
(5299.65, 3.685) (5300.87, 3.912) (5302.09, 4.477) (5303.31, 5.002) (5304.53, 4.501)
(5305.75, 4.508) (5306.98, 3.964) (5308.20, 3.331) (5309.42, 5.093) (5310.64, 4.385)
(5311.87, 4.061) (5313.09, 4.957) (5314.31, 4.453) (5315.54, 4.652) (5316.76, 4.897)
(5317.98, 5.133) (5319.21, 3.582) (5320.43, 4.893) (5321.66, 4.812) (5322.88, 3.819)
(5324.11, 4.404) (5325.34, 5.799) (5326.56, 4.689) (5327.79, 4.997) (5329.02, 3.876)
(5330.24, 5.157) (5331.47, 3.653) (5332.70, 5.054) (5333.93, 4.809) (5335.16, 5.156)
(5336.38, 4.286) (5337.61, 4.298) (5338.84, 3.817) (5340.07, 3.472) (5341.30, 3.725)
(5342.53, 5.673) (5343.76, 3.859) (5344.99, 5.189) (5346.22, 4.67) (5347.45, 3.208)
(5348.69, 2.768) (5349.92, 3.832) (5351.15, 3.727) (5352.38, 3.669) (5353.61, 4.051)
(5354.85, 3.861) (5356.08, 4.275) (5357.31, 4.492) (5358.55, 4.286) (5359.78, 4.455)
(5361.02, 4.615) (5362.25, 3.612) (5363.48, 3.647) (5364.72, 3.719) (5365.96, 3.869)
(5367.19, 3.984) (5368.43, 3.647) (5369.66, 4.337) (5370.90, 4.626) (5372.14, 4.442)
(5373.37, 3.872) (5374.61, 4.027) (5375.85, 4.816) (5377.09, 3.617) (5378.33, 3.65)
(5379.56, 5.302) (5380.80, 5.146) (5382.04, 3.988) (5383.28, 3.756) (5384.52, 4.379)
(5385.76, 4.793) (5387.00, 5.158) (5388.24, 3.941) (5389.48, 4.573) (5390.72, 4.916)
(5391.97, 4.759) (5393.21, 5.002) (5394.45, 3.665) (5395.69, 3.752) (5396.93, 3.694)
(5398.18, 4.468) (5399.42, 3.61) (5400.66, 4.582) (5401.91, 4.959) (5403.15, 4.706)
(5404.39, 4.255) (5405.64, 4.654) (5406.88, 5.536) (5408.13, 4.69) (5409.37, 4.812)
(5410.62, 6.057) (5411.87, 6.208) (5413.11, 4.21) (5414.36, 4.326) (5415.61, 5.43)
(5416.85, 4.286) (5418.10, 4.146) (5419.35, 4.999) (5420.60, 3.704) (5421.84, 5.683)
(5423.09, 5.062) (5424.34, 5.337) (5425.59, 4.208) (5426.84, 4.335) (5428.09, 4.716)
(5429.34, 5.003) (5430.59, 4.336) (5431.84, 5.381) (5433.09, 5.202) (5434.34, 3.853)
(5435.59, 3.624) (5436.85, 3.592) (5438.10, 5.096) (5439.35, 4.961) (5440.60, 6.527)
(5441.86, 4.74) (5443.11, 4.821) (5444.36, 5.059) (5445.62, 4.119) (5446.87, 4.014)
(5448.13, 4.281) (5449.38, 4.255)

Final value 0.50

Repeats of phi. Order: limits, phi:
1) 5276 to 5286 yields 0.52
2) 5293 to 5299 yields 0.40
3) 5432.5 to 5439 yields 0.70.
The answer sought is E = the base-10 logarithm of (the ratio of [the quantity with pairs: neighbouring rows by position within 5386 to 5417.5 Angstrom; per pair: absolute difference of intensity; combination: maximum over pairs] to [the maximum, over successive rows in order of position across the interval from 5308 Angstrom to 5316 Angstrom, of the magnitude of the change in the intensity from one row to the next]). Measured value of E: 0.05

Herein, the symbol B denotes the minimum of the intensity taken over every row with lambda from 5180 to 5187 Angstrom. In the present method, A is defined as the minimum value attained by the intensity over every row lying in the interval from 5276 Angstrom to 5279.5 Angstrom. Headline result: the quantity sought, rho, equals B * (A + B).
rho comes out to 23.4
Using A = 3.428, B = 3.42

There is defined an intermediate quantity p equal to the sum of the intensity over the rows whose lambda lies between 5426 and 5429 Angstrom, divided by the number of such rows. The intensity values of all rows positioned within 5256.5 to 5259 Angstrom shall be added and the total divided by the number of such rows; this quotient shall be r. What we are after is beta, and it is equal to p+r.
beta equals 8.4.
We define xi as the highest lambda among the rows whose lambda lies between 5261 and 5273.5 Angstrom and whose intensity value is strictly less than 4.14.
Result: 5268.02 Angstrom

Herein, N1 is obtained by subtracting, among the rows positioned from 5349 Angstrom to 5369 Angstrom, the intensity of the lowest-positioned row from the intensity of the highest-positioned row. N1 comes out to -0.2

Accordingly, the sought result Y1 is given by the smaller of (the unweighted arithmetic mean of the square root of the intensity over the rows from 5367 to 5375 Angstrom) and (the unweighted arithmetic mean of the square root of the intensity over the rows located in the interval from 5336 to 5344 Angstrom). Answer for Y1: 2.03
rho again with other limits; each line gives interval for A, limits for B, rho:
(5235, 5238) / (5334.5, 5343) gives 26.9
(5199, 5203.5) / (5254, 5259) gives 27.5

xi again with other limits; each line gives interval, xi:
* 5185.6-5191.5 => 5190.95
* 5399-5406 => 5399.42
